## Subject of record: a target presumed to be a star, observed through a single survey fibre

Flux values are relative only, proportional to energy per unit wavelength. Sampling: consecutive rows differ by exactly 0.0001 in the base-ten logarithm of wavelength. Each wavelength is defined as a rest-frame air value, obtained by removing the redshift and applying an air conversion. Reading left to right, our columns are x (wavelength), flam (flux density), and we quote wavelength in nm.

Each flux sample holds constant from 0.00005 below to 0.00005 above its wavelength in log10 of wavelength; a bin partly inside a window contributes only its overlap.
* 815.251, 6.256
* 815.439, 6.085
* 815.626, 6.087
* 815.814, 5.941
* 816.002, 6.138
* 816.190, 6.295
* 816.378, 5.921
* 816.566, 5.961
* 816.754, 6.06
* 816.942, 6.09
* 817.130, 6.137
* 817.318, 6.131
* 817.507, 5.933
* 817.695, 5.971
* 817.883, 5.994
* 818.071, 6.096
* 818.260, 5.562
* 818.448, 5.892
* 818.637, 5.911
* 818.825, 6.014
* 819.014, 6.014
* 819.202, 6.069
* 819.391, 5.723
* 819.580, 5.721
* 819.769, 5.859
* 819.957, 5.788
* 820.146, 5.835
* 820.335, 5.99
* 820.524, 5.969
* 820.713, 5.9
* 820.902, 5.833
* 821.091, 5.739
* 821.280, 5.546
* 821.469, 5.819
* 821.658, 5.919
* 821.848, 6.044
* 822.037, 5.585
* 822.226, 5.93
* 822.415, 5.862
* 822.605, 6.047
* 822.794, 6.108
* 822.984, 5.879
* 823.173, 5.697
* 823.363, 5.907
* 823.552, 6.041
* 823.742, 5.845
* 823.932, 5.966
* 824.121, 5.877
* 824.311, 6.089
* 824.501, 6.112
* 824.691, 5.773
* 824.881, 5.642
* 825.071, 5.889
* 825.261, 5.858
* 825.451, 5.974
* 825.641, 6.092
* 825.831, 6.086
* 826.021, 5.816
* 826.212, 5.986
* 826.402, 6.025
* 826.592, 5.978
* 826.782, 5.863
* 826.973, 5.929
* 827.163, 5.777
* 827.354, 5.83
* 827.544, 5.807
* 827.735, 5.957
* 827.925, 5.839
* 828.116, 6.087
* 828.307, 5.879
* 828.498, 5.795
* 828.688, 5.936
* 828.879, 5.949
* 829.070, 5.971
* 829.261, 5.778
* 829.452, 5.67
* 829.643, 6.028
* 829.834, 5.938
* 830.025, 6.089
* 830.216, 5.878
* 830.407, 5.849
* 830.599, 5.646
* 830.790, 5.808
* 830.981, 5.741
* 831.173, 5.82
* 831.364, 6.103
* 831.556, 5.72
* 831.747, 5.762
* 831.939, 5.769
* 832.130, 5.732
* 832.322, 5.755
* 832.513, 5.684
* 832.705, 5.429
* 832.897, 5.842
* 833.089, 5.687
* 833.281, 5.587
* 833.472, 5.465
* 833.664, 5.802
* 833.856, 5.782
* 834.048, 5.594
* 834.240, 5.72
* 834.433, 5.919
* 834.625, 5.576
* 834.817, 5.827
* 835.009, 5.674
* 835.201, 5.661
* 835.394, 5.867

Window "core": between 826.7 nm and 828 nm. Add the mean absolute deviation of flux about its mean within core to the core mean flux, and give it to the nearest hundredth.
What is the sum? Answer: 5.91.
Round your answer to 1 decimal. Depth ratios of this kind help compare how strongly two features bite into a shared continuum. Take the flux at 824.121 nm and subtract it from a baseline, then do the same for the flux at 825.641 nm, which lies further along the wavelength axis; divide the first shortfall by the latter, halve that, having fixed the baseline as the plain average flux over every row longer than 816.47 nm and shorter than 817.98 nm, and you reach -1.4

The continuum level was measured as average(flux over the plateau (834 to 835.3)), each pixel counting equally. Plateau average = 5.71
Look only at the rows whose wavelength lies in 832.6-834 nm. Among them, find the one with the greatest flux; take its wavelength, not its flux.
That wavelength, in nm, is 832.897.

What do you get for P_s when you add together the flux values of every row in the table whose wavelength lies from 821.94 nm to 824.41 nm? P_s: 76.8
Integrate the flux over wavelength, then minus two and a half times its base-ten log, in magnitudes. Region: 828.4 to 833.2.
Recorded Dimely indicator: -3.61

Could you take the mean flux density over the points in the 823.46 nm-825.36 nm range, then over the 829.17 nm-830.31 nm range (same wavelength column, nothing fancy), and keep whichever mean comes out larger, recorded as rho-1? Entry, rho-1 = 5.91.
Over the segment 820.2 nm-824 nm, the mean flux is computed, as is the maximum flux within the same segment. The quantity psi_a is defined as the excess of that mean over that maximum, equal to -0.23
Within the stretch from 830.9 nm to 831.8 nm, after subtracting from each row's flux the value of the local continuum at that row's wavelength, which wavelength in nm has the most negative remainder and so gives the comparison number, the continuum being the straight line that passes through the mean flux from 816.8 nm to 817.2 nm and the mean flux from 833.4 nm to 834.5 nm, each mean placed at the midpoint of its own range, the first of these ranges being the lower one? 831.556 nm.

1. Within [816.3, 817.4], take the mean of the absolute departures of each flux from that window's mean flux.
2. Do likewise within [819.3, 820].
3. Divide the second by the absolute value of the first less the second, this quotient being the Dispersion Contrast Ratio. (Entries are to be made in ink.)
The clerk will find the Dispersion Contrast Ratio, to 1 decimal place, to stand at 2.3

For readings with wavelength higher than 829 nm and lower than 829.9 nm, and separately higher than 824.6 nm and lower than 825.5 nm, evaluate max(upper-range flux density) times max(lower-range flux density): 36.01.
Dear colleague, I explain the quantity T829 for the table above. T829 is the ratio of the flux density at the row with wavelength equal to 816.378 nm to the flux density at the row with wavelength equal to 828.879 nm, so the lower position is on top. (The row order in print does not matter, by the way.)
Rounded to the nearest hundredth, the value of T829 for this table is 1.00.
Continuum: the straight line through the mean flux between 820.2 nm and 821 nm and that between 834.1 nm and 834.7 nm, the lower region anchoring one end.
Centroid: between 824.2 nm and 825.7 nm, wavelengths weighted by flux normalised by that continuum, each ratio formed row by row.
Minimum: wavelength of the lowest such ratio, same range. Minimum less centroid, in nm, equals -0.10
